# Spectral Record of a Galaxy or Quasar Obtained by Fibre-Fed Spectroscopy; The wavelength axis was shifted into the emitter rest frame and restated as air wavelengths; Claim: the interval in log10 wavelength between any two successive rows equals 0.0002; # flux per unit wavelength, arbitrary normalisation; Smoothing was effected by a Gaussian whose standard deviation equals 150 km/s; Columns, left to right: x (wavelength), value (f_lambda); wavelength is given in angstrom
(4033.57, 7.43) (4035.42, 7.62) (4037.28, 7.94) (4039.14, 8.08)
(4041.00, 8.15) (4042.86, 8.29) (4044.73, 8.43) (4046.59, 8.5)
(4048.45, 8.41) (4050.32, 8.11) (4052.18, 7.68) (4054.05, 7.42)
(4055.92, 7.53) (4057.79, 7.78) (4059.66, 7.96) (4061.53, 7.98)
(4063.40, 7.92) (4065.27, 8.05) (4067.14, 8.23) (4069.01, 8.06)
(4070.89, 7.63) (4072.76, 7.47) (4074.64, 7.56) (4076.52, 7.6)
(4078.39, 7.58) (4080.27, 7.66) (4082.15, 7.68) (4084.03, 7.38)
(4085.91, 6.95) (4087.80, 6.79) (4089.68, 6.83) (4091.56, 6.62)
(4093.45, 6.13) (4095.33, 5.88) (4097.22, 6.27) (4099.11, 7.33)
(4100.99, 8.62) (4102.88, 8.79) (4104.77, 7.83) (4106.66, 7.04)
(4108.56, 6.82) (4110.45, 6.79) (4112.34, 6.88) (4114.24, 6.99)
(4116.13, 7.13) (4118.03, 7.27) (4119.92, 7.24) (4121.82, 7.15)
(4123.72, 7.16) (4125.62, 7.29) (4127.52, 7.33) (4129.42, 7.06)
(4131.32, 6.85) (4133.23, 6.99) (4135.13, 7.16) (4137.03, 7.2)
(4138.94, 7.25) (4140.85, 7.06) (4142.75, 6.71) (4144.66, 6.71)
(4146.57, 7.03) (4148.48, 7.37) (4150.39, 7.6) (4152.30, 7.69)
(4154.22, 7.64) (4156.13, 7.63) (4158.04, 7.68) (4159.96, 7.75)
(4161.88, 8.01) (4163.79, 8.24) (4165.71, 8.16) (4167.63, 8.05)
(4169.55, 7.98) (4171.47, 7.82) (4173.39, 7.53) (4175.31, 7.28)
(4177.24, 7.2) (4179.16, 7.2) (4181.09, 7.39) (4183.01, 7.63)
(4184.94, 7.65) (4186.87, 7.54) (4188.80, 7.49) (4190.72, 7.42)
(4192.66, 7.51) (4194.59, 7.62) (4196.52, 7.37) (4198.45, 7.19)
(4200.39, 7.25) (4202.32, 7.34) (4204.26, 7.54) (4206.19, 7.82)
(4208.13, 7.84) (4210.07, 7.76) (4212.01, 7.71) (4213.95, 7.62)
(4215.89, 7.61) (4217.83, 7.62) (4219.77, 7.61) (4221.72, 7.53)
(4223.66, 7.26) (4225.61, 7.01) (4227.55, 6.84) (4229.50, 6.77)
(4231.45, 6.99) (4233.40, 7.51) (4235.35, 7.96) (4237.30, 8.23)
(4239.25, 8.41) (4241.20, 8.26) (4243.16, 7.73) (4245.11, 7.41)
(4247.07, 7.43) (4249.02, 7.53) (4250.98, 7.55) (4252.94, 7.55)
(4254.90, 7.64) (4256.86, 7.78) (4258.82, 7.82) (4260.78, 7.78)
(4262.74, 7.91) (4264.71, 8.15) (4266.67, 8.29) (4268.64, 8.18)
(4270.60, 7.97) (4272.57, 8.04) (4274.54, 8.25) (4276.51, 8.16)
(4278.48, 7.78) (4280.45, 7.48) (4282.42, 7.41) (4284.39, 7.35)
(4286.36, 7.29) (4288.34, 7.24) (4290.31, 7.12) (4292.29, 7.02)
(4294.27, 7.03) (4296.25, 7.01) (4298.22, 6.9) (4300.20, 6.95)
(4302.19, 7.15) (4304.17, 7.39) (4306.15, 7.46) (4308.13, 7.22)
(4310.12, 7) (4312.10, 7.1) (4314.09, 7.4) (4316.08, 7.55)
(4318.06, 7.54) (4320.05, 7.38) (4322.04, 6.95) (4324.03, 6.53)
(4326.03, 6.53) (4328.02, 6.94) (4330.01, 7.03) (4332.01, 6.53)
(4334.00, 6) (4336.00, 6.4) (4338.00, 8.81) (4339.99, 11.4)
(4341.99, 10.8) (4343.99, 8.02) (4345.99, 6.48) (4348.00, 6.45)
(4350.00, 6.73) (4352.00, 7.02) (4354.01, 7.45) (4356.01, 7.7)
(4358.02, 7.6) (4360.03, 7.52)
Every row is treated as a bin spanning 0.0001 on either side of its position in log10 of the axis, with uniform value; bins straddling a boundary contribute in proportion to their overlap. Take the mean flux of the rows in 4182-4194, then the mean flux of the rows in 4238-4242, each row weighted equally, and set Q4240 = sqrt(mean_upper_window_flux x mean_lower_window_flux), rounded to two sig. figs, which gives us 7.9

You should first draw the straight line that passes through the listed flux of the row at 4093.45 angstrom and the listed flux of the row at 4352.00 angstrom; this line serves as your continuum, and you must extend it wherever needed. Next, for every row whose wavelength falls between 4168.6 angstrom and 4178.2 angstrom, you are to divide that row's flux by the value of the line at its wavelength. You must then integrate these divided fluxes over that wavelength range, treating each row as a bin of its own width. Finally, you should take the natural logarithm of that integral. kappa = 2.43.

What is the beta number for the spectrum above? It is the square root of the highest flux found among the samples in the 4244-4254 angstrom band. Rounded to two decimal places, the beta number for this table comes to 2.75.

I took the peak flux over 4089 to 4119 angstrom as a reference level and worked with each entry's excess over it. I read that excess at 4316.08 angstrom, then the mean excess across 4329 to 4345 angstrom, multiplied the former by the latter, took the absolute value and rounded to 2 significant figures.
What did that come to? 0.83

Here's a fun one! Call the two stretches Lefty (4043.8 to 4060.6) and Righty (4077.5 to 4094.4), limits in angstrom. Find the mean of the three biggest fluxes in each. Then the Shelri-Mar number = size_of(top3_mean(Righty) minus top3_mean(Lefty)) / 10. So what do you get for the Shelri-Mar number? 0.081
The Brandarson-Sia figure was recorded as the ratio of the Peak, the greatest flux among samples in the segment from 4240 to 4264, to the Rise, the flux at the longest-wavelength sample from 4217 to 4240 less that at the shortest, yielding 10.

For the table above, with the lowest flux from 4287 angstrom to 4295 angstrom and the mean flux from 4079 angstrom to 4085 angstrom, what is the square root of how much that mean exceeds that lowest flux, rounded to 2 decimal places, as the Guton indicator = 0.74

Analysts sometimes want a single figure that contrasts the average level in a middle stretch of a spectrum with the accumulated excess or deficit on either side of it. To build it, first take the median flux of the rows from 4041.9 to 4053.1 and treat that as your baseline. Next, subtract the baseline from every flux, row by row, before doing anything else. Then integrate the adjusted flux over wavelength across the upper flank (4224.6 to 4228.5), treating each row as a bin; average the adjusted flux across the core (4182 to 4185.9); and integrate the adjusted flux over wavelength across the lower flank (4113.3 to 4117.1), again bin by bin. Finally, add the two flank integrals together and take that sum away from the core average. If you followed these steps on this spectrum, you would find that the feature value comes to 9.7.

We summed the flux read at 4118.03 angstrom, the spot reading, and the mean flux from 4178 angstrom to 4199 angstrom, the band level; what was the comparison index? 14.73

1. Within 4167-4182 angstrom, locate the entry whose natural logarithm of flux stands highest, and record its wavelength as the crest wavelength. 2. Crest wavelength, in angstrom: 4167.63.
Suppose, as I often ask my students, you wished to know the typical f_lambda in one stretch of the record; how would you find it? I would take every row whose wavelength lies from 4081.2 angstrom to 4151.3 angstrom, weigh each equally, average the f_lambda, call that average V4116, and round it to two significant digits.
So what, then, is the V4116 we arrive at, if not 7.1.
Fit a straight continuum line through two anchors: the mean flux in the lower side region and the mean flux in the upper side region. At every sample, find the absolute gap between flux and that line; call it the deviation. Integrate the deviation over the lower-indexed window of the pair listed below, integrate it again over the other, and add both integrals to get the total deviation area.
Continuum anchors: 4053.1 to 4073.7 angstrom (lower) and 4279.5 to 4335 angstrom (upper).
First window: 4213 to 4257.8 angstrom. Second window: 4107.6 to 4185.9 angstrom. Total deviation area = 52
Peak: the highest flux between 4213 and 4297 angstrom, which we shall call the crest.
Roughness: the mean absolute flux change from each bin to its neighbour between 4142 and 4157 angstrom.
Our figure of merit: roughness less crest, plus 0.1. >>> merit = -8.16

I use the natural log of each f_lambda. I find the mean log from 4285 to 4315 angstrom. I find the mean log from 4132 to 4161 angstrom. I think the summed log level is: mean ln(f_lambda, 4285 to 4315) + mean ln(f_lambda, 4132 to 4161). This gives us 3.95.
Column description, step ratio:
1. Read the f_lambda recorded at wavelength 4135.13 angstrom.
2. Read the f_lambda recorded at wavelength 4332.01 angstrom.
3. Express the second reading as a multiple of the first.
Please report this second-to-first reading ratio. 0.91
